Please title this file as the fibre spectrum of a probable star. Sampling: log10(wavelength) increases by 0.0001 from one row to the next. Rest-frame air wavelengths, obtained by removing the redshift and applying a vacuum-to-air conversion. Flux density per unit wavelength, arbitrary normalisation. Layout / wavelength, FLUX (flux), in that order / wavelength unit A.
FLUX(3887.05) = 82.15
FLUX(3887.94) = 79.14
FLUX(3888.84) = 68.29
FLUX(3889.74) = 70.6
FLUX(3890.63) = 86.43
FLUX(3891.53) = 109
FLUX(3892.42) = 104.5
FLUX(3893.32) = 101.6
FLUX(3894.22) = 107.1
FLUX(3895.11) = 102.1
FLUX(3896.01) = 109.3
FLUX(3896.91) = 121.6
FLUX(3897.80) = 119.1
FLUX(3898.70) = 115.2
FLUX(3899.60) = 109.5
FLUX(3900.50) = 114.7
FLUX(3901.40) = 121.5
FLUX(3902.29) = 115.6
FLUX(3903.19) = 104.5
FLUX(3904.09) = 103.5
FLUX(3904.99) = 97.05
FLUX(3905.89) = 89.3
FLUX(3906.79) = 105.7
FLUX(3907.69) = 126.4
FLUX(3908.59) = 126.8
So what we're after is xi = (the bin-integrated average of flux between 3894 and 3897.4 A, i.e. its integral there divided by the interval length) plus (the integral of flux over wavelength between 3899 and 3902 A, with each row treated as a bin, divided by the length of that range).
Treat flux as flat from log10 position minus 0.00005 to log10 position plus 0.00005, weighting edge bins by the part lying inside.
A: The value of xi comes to 226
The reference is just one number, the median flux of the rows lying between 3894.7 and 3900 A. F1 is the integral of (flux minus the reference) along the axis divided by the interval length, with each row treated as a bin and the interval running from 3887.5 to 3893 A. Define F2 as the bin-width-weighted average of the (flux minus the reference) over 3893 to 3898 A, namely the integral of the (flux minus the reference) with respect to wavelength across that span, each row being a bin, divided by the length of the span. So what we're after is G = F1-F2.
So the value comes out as -23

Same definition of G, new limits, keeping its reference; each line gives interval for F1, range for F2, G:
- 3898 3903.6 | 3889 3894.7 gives 19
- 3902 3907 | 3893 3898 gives -8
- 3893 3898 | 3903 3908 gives 6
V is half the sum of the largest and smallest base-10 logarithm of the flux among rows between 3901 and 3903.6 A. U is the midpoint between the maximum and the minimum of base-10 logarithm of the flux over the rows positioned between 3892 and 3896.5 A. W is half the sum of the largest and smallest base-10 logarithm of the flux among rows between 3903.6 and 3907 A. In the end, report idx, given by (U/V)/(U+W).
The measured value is 0.246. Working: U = 2.02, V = 2.05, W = 1.99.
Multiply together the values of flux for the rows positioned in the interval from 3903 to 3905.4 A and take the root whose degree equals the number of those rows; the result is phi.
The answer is 102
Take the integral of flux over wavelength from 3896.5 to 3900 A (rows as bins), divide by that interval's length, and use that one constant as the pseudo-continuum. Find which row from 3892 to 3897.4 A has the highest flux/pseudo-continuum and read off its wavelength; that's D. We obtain 3896.91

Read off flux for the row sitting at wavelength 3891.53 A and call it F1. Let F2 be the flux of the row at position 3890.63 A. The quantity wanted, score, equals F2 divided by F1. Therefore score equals 0.8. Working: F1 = 109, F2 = 86.43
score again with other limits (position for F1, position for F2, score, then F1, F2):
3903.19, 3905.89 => 0.9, 104.5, 89.3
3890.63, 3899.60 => 1.3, 86.43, 109.5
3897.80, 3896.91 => 1.0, 119.1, 121.6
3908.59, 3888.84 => 0.5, 126.8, 68.29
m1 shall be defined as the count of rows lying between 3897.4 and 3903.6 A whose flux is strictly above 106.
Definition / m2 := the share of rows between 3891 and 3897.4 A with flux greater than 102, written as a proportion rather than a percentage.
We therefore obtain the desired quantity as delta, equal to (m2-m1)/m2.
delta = -6.0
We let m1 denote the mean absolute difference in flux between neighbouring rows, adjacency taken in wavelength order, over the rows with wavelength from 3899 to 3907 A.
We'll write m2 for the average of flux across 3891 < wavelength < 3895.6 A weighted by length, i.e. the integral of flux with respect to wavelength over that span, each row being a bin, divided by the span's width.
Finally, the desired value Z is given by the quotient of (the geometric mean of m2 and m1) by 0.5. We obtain 56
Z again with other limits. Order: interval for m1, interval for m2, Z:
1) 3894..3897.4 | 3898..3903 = 61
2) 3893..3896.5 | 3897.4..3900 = 52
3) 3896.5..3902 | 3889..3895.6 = 43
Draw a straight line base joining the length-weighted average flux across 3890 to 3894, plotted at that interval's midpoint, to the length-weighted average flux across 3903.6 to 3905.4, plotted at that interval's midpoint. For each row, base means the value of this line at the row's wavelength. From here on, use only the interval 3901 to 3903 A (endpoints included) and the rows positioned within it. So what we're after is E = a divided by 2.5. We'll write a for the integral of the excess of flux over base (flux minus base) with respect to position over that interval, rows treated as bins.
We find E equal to 13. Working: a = 33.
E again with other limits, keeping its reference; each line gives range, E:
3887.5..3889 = -15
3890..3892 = -3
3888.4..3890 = -19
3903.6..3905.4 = 0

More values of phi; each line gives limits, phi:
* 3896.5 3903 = 117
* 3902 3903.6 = 110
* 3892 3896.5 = 105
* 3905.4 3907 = 97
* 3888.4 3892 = 82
